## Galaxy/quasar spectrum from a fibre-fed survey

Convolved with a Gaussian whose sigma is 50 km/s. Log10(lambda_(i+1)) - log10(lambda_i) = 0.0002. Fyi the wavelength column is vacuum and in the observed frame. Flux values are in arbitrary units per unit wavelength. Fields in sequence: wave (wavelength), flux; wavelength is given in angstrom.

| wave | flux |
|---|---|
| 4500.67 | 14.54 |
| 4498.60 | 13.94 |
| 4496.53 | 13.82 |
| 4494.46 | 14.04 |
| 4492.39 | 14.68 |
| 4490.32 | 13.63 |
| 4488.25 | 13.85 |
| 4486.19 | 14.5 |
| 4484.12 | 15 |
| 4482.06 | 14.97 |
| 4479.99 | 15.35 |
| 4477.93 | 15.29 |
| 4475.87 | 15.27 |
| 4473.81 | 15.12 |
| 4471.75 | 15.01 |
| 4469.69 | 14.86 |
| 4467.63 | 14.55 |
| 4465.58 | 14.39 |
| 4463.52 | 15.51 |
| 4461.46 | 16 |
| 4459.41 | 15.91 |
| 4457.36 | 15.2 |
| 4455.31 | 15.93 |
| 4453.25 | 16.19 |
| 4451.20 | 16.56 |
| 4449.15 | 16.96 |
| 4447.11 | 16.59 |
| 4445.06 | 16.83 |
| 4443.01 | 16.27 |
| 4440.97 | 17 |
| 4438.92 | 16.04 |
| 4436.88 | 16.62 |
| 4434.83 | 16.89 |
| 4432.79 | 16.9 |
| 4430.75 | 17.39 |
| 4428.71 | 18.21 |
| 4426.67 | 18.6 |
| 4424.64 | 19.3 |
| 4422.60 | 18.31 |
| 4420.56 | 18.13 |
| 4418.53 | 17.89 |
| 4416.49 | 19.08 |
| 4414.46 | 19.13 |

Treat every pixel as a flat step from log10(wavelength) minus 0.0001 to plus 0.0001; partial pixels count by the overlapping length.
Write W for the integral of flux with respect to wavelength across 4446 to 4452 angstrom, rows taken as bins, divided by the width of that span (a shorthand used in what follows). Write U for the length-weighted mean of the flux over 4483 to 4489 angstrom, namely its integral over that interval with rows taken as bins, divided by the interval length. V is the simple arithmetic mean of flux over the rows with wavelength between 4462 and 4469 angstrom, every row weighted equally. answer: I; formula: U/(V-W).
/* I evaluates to -8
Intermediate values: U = 14.5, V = 14.8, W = 16.7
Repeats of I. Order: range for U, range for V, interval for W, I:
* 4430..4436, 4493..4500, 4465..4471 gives -24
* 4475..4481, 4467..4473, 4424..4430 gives -4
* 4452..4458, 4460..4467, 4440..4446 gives -11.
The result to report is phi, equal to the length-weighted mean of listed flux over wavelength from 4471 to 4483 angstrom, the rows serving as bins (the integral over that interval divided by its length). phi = 15.2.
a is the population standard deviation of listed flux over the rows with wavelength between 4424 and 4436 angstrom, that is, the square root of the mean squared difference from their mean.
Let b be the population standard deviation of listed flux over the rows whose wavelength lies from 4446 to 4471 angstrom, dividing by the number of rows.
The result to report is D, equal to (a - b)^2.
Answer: 0.01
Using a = 0.90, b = 0.79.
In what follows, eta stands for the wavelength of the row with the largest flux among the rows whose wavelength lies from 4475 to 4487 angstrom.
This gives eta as 4479.99 angstrom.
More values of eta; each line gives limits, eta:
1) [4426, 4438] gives 4426.67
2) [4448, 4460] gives 4449.15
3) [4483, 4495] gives 4484.12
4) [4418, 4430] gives 4424.64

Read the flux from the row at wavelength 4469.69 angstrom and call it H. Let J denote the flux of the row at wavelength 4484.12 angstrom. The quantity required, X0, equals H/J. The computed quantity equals 0.99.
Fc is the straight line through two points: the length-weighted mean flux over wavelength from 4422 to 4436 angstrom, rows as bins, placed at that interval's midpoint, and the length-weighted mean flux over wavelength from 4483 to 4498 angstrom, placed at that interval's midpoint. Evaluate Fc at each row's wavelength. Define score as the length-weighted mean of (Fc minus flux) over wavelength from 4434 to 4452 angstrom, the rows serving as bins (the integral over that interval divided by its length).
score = 0.4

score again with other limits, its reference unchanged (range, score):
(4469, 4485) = -0.1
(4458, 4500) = 0.1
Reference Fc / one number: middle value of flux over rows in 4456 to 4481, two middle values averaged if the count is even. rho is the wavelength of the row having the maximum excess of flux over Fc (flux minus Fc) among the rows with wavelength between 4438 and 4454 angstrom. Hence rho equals 4440.97 angstrom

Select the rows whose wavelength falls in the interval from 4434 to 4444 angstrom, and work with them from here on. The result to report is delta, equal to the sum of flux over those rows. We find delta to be 83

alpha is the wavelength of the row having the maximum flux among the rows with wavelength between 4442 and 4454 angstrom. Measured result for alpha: 4449.15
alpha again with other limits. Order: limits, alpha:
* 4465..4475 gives 4473.81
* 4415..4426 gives 4424.64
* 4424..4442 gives 4424.64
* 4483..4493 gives 4484.12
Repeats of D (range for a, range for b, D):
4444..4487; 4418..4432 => 0.04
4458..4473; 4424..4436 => 0.09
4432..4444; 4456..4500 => 0.09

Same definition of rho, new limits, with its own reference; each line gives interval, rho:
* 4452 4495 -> 4453.25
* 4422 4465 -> 4424.64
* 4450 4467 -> 4451.20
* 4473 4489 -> 4479.99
